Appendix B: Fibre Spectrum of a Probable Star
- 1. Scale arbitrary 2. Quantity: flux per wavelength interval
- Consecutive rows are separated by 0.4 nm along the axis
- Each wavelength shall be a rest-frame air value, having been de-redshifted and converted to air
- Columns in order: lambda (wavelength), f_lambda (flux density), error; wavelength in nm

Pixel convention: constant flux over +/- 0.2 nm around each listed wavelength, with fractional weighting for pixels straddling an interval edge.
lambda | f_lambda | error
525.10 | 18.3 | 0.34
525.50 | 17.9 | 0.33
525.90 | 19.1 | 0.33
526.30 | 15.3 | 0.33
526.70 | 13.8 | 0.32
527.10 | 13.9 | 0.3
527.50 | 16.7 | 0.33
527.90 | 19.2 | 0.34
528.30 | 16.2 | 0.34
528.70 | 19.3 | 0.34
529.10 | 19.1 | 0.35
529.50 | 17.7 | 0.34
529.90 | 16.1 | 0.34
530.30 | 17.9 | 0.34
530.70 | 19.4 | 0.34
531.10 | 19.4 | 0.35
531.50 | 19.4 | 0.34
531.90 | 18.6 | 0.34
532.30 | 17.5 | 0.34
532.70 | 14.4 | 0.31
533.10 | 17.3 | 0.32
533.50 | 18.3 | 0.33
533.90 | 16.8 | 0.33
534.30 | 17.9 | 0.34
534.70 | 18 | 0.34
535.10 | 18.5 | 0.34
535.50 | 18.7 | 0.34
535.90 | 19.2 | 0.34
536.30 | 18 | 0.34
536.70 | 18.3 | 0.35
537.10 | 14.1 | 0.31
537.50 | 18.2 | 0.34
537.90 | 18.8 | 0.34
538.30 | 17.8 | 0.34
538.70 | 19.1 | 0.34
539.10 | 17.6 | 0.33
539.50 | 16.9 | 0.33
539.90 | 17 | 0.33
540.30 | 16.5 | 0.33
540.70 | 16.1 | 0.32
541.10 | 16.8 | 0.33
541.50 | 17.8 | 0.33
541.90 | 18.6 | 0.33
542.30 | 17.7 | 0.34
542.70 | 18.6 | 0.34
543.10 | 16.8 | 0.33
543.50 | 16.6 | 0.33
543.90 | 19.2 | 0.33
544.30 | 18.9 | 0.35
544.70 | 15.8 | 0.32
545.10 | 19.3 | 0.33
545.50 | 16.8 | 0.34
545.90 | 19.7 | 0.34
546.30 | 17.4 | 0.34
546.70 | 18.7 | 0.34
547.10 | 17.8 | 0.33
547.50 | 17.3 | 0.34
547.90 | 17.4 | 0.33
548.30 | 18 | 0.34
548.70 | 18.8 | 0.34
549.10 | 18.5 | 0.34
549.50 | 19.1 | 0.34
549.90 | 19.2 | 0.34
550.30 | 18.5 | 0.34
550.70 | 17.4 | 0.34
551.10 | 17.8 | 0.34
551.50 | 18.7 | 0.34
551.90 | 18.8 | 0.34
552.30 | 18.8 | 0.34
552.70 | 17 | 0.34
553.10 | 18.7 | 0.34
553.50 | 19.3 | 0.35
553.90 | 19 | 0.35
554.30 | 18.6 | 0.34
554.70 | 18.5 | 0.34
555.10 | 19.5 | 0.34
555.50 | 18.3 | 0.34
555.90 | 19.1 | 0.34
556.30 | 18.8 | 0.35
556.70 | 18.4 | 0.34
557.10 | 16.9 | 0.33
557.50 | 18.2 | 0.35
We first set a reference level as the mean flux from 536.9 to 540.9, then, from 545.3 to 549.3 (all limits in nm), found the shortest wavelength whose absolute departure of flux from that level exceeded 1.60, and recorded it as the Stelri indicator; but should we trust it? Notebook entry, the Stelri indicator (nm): 545.90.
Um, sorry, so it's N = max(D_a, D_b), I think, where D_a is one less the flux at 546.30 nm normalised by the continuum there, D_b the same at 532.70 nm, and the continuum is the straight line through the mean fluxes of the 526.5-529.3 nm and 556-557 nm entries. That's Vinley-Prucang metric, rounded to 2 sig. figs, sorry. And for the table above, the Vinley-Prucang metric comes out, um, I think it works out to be 0.16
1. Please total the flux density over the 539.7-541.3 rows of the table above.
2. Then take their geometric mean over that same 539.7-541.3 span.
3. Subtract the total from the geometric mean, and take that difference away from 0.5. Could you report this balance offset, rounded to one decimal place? 50.3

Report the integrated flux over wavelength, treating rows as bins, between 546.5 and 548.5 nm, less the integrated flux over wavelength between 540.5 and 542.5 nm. 0.9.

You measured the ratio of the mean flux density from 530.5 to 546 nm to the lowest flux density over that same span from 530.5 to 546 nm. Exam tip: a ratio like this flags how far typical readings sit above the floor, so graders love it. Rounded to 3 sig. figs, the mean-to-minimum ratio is 1.26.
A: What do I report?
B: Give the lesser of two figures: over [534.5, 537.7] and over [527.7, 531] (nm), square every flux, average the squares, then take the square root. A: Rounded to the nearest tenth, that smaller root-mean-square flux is 17.9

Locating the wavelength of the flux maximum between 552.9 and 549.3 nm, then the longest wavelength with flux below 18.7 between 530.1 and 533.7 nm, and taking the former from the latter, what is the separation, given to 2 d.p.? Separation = -16.40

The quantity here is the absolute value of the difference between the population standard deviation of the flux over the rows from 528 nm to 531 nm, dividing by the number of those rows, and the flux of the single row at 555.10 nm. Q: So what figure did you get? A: 18.2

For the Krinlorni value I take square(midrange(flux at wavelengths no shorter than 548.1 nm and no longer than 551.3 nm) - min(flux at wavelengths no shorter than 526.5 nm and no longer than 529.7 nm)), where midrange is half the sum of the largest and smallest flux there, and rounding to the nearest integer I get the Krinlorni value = 20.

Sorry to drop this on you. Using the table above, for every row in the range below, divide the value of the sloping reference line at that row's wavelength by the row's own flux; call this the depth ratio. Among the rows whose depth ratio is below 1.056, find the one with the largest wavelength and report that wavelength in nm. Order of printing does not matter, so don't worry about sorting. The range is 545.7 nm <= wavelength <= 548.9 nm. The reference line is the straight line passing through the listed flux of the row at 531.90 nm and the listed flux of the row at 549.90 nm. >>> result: 548.70 nm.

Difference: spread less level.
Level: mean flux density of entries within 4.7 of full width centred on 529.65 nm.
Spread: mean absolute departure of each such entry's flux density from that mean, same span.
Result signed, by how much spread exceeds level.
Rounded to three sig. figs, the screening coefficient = -17.1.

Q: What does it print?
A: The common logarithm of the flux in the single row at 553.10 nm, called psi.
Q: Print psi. 1.27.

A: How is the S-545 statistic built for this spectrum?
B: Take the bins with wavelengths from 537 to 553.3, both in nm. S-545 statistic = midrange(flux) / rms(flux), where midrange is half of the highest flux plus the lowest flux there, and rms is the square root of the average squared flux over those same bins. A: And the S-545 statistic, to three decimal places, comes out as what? 0.944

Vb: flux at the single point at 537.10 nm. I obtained 14.1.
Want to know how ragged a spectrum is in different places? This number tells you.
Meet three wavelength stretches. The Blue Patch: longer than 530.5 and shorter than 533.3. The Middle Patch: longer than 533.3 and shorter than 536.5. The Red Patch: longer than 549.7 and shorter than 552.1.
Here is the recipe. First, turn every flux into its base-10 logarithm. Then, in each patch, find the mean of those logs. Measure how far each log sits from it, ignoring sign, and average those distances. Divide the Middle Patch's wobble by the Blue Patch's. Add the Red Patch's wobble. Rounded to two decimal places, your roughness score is 0.36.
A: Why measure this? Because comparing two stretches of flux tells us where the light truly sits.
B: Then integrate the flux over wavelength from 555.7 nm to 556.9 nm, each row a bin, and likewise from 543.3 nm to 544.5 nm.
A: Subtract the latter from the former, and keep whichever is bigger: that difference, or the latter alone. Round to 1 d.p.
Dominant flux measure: 21.9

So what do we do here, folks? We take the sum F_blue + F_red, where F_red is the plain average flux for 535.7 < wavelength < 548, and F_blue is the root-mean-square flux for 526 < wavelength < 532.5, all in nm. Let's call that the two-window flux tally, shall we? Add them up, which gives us 35.3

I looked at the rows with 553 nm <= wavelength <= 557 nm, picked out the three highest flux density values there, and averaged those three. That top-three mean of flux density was 19.3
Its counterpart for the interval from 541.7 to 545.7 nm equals 19.1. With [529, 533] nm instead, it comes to 19.4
